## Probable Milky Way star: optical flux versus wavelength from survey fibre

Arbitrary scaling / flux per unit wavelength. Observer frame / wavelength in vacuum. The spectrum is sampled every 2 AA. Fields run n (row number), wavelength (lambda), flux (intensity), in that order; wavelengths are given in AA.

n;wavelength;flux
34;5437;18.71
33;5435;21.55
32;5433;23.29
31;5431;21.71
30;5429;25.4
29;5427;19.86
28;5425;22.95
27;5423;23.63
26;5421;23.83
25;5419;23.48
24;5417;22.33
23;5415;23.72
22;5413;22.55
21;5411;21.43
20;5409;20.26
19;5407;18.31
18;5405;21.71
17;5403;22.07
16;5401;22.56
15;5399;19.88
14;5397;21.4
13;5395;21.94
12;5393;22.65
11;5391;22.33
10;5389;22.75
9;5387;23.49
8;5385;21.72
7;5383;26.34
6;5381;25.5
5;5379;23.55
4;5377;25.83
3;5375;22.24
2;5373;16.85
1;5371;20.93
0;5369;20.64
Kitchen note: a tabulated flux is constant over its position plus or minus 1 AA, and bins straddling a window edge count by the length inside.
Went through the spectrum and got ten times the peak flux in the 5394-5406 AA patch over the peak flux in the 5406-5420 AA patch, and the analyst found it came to 9.5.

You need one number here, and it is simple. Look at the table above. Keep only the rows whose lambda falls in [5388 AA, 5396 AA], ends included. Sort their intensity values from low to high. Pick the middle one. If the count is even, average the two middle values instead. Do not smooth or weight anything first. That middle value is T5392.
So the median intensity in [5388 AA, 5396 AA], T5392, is 22.5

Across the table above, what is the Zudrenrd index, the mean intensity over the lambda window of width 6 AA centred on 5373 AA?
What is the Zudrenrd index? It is 20.0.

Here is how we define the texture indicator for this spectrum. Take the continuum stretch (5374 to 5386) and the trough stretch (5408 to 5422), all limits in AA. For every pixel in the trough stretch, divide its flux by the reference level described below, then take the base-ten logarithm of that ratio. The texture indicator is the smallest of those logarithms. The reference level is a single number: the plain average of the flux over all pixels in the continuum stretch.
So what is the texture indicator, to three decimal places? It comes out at -0.077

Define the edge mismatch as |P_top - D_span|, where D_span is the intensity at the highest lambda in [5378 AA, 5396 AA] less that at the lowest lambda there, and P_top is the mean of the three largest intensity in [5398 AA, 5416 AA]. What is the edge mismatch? 25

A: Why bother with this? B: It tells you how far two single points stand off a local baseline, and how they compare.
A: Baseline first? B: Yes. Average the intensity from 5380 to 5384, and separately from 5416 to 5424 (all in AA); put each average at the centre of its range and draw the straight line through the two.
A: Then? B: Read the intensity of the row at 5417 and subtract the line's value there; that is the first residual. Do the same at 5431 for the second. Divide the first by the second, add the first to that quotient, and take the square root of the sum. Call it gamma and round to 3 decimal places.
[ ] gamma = 0.451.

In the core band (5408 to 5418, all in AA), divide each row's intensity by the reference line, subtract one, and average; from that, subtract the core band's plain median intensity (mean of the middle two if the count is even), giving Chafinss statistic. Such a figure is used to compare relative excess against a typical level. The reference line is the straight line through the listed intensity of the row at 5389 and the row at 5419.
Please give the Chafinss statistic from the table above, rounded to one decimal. -22.4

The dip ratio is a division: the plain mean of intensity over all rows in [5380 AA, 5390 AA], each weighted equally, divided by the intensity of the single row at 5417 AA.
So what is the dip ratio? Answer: 1.07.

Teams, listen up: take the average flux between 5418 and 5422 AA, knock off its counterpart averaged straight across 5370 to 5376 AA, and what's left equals 3.6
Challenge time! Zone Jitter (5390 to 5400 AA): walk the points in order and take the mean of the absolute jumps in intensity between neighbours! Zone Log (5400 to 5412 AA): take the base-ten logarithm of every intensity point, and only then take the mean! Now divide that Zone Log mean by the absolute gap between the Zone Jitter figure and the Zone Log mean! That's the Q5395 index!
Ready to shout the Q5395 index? 2.4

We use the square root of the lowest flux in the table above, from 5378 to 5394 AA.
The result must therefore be 4.7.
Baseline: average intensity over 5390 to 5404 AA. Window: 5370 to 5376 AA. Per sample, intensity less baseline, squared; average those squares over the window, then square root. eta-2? 2.9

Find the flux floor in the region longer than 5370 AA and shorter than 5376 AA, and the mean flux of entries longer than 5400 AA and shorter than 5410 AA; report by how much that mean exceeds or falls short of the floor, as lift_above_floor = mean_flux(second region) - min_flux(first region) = 4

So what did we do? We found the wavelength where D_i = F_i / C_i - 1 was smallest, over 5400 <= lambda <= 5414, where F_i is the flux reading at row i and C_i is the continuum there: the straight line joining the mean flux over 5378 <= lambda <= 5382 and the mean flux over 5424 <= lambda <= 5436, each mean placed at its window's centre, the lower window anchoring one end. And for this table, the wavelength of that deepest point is 5407 AA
